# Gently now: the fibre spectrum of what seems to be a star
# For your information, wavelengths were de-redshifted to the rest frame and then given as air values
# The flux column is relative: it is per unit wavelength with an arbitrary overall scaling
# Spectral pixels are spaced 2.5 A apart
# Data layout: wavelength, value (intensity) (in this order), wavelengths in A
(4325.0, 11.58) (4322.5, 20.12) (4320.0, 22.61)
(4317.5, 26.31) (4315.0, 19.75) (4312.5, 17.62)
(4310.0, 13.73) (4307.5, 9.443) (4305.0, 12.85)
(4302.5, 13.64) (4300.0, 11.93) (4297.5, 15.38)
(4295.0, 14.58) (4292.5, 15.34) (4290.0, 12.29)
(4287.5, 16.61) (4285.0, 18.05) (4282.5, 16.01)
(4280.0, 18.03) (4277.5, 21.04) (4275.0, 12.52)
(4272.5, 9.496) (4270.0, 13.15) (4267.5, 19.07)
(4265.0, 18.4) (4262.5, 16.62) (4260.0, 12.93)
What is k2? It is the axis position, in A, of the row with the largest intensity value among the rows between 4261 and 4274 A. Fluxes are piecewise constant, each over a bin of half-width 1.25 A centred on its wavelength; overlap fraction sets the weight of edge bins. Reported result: 4267.5 A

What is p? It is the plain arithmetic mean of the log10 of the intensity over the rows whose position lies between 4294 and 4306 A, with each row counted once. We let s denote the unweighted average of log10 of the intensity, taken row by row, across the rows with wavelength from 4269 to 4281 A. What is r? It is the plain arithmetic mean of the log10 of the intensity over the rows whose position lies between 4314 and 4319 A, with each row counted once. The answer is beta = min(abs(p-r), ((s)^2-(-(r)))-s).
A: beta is 0.224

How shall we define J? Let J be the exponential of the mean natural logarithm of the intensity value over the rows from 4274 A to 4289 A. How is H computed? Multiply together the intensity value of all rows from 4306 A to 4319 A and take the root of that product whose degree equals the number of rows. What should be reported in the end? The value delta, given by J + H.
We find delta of 33.2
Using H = 16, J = 16.8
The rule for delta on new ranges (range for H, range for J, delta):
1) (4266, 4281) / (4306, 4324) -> 32.7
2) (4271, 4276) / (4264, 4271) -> 27.6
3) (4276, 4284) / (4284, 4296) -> 33.5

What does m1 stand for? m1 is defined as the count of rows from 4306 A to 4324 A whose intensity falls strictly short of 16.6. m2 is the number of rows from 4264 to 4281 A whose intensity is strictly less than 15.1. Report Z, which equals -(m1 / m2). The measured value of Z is -0.7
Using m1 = 2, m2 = 3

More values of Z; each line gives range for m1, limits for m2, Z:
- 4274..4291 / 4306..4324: -1.5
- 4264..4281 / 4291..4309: -0.6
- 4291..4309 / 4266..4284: -2.3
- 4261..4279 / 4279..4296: -1.5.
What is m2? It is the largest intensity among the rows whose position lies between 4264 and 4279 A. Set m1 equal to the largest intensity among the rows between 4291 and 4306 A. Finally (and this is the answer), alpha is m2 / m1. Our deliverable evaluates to 1.4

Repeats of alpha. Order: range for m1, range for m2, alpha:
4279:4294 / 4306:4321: 1.5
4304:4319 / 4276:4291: 0.8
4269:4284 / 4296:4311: 0.7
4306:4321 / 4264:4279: 0.8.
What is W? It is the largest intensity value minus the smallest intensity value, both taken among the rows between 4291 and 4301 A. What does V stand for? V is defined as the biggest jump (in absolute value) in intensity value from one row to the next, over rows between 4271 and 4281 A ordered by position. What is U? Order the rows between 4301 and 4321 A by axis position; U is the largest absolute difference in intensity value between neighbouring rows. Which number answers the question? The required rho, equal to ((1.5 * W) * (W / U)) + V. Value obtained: 11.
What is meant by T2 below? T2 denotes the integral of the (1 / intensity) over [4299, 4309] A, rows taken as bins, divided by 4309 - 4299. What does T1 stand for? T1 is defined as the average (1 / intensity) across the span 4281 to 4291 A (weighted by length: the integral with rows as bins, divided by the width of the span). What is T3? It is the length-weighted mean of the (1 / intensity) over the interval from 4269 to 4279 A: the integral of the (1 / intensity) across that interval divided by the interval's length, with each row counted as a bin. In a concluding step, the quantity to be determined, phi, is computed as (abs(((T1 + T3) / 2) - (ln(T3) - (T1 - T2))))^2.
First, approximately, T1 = 0.0642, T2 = 0.085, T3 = 0.077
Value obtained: 6.9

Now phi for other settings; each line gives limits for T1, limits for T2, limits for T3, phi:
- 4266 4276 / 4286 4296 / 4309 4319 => 9.0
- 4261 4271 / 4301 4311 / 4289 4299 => 7.3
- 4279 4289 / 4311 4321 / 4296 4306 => 7.1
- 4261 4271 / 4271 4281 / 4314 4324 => 9.7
